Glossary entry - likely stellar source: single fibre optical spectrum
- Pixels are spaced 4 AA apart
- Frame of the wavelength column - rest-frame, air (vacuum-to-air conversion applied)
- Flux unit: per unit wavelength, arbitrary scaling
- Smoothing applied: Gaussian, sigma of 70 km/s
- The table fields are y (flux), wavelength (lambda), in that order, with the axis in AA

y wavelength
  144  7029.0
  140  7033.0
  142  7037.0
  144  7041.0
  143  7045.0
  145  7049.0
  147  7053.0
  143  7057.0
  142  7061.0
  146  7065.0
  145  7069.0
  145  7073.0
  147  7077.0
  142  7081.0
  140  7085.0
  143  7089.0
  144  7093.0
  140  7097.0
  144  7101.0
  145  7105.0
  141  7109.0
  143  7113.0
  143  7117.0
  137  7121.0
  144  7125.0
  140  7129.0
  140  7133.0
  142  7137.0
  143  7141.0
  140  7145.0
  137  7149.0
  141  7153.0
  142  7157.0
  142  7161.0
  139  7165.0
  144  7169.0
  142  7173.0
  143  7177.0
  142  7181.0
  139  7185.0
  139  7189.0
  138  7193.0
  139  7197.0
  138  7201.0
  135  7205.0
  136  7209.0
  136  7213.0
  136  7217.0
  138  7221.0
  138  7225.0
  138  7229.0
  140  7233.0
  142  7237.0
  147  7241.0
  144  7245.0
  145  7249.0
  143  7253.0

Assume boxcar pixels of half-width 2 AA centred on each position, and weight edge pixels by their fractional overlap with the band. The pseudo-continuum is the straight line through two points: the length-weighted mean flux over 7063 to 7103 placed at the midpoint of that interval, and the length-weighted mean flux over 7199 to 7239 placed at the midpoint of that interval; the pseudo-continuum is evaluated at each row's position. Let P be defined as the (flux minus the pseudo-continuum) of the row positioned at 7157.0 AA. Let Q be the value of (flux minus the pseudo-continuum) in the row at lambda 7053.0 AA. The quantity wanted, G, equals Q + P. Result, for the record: 3.7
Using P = 1.6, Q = 2.1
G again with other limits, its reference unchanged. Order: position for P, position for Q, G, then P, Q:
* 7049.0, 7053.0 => 2.0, -0.1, 2.1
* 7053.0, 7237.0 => 7.2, 2.1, 5.1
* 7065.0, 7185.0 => 1.4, 1.6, -0.2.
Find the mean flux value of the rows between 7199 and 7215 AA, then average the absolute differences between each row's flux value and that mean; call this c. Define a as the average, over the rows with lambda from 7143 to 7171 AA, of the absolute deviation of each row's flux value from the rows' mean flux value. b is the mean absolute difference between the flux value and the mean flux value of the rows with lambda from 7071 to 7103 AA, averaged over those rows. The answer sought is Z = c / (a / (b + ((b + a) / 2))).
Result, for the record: 1.8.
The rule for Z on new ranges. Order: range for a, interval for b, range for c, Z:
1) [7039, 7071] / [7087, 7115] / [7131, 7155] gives 3.0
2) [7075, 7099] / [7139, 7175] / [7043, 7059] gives 2.6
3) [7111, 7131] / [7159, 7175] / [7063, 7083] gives 1.7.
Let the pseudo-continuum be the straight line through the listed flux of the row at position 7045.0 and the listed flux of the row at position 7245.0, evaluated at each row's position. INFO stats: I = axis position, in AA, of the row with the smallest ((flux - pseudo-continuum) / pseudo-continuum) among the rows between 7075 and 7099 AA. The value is 7097.0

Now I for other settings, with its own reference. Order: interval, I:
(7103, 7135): 7121.0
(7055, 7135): 7121.0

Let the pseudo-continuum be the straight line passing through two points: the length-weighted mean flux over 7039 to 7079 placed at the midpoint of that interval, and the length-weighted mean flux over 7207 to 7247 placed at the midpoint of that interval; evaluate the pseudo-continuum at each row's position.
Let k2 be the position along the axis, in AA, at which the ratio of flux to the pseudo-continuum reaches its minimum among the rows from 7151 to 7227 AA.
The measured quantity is 7205.0 AA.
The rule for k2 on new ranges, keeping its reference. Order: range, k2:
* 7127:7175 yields 7149.0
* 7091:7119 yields 7097.0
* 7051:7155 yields 7121.0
